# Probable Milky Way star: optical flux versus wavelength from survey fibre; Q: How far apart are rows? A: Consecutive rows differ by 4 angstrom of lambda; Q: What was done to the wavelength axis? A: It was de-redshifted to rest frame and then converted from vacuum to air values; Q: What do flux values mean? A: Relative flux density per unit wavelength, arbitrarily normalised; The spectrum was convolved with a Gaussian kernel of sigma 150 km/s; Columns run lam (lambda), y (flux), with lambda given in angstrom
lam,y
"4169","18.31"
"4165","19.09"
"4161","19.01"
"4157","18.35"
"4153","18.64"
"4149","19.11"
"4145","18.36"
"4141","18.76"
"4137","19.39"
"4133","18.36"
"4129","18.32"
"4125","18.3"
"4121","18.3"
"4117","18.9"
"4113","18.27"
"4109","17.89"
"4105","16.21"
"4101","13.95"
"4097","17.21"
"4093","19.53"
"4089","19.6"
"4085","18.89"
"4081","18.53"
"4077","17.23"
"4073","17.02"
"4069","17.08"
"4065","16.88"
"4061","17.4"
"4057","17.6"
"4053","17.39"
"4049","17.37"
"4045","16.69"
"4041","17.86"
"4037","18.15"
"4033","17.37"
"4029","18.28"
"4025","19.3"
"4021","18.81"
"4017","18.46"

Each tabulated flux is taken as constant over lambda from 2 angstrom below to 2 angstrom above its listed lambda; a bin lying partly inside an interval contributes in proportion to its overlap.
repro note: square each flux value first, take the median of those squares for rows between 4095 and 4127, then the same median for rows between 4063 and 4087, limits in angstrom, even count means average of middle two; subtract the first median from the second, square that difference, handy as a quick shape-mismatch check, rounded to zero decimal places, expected 1064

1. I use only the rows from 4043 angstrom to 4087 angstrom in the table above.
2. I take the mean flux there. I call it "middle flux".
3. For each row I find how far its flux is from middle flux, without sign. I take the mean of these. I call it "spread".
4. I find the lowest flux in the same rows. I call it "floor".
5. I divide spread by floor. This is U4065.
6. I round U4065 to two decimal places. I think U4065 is 0.03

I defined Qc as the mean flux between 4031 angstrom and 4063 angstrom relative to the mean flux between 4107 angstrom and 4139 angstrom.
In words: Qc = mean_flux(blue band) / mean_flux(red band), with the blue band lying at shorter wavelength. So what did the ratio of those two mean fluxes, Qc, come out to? 0.947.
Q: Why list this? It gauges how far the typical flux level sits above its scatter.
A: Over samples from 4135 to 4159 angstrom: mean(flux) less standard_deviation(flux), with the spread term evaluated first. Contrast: 18.4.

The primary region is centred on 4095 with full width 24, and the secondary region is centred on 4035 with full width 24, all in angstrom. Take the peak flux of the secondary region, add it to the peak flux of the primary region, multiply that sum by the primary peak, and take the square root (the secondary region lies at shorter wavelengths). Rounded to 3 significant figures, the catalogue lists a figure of 27.6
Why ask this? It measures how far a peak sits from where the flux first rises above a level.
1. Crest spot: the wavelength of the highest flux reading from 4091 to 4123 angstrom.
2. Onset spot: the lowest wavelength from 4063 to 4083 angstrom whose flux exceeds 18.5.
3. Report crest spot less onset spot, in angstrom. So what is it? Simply 12 angstrom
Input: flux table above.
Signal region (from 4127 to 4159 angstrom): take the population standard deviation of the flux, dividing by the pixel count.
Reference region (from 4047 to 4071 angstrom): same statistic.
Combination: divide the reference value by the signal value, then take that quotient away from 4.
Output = 3.4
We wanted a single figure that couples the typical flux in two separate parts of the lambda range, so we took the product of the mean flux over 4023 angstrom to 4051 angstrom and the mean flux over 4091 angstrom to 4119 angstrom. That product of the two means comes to 311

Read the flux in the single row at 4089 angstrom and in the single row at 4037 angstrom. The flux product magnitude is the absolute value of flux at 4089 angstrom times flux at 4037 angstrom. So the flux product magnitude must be 356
